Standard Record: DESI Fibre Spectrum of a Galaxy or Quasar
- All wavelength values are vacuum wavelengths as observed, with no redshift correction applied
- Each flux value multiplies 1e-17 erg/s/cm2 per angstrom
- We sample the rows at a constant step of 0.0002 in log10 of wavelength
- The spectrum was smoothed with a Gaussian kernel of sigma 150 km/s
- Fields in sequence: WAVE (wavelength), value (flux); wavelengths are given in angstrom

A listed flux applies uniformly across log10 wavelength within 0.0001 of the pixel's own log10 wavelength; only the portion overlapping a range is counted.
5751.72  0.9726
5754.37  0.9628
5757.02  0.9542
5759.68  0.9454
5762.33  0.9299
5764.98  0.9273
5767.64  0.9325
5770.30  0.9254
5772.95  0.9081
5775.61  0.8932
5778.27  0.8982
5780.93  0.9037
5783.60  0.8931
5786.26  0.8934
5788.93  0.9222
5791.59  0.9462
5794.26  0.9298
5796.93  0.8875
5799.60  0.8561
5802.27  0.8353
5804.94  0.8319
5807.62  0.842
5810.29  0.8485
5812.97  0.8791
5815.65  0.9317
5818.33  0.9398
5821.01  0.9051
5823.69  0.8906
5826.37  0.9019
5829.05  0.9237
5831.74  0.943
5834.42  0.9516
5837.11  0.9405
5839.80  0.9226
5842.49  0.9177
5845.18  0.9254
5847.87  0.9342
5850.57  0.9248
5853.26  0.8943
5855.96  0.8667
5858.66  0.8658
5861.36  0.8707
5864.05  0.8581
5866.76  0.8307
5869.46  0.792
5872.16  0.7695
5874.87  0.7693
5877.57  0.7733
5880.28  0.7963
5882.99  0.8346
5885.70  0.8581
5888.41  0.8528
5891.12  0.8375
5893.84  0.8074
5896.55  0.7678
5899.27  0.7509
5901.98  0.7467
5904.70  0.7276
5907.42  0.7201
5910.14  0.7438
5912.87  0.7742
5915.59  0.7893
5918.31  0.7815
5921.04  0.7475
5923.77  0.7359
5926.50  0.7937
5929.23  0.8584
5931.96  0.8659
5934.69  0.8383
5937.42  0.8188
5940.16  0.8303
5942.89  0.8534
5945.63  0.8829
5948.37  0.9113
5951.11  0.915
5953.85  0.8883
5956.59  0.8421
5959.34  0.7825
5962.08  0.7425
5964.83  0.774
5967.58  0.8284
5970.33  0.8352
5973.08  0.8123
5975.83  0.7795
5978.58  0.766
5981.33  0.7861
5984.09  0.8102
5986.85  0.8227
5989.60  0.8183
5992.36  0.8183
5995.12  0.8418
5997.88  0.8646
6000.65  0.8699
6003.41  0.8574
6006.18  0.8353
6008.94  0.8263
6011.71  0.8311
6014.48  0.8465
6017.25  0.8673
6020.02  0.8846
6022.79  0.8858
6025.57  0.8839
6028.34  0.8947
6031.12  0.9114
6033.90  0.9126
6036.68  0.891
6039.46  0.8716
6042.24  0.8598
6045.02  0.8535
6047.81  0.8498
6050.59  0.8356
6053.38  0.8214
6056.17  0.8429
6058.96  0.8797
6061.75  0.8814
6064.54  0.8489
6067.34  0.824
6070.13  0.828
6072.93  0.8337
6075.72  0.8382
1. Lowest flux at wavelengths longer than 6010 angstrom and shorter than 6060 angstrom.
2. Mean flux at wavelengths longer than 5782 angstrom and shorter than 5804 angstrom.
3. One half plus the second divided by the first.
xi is 1.59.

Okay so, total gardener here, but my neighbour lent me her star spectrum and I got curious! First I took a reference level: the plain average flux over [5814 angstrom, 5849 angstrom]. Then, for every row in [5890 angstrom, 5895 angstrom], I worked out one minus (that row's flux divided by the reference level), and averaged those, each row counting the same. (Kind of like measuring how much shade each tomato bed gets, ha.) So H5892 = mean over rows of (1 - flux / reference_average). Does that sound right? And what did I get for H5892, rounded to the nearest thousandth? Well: 0.111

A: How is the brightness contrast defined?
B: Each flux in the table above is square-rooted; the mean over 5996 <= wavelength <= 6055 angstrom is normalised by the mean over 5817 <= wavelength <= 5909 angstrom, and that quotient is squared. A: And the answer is 1.01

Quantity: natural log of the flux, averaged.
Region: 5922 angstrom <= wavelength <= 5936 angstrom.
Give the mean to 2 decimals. -0.20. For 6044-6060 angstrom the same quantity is -0.17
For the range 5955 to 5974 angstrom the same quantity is -0.22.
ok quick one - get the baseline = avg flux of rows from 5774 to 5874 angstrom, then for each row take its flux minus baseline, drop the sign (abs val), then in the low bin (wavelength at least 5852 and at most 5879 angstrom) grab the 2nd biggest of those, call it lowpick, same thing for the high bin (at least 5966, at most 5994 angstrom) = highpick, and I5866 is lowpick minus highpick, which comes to 0.010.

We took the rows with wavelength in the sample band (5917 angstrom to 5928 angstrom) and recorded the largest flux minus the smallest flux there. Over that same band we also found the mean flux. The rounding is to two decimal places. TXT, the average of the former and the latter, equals 0.41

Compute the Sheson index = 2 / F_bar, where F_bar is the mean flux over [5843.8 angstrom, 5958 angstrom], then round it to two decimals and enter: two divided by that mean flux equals 2.42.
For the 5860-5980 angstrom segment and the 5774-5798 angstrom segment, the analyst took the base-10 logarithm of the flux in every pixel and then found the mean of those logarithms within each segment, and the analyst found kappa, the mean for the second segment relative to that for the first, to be 0.45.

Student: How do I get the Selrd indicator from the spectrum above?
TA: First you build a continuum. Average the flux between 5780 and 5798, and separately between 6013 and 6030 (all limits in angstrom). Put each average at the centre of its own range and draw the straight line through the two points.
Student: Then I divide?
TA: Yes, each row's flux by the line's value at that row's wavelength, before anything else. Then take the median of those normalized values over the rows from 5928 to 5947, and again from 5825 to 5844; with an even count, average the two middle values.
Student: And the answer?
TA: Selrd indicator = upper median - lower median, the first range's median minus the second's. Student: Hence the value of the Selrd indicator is -0.06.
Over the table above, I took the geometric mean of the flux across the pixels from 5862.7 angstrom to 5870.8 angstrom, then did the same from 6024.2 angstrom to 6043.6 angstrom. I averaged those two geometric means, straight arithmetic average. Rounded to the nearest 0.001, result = 0.858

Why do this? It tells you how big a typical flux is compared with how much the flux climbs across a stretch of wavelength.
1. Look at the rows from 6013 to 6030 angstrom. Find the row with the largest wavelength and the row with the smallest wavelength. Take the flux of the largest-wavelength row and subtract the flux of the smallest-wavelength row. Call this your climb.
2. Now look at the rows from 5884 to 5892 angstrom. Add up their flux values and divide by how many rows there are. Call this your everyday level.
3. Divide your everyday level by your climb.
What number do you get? 18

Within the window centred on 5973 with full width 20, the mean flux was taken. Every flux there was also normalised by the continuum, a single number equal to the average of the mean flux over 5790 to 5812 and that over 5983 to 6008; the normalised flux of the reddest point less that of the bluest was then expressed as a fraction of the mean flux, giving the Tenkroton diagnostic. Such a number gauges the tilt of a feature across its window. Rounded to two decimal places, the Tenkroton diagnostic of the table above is 0.02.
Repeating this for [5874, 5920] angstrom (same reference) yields 0.02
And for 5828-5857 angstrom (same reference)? -0.07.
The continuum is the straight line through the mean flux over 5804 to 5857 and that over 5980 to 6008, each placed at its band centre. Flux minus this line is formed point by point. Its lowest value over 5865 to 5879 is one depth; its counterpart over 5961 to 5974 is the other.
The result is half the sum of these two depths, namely -0.111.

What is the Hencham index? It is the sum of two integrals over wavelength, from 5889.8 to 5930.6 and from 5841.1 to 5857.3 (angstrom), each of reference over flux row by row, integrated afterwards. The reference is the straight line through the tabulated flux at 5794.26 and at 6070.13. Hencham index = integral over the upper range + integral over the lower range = 63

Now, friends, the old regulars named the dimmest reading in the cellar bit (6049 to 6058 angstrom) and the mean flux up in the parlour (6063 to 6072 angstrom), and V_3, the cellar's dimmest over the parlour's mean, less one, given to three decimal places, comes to -0.015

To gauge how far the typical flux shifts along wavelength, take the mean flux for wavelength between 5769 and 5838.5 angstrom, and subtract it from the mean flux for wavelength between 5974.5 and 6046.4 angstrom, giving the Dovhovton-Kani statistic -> -0.05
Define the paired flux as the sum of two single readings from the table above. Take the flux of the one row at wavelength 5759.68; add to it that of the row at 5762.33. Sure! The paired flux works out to 1.88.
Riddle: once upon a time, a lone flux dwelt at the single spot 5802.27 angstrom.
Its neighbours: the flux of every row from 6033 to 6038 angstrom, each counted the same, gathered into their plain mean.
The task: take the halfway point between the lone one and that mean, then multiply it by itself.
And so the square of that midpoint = 0.75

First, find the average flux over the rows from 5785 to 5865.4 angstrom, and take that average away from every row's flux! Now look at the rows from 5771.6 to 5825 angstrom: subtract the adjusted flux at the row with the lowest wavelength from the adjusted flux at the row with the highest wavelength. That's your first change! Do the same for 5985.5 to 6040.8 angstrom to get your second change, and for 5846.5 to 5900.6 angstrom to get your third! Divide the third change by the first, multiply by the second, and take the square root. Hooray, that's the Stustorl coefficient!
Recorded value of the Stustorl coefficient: 0.72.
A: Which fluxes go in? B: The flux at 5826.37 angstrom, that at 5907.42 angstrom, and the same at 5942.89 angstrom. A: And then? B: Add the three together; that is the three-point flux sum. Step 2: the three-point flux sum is 2.48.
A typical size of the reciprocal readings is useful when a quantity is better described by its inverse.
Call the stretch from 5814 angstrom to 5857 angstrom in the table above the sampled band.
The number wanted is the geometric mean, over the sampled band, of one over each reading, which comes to 1.09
